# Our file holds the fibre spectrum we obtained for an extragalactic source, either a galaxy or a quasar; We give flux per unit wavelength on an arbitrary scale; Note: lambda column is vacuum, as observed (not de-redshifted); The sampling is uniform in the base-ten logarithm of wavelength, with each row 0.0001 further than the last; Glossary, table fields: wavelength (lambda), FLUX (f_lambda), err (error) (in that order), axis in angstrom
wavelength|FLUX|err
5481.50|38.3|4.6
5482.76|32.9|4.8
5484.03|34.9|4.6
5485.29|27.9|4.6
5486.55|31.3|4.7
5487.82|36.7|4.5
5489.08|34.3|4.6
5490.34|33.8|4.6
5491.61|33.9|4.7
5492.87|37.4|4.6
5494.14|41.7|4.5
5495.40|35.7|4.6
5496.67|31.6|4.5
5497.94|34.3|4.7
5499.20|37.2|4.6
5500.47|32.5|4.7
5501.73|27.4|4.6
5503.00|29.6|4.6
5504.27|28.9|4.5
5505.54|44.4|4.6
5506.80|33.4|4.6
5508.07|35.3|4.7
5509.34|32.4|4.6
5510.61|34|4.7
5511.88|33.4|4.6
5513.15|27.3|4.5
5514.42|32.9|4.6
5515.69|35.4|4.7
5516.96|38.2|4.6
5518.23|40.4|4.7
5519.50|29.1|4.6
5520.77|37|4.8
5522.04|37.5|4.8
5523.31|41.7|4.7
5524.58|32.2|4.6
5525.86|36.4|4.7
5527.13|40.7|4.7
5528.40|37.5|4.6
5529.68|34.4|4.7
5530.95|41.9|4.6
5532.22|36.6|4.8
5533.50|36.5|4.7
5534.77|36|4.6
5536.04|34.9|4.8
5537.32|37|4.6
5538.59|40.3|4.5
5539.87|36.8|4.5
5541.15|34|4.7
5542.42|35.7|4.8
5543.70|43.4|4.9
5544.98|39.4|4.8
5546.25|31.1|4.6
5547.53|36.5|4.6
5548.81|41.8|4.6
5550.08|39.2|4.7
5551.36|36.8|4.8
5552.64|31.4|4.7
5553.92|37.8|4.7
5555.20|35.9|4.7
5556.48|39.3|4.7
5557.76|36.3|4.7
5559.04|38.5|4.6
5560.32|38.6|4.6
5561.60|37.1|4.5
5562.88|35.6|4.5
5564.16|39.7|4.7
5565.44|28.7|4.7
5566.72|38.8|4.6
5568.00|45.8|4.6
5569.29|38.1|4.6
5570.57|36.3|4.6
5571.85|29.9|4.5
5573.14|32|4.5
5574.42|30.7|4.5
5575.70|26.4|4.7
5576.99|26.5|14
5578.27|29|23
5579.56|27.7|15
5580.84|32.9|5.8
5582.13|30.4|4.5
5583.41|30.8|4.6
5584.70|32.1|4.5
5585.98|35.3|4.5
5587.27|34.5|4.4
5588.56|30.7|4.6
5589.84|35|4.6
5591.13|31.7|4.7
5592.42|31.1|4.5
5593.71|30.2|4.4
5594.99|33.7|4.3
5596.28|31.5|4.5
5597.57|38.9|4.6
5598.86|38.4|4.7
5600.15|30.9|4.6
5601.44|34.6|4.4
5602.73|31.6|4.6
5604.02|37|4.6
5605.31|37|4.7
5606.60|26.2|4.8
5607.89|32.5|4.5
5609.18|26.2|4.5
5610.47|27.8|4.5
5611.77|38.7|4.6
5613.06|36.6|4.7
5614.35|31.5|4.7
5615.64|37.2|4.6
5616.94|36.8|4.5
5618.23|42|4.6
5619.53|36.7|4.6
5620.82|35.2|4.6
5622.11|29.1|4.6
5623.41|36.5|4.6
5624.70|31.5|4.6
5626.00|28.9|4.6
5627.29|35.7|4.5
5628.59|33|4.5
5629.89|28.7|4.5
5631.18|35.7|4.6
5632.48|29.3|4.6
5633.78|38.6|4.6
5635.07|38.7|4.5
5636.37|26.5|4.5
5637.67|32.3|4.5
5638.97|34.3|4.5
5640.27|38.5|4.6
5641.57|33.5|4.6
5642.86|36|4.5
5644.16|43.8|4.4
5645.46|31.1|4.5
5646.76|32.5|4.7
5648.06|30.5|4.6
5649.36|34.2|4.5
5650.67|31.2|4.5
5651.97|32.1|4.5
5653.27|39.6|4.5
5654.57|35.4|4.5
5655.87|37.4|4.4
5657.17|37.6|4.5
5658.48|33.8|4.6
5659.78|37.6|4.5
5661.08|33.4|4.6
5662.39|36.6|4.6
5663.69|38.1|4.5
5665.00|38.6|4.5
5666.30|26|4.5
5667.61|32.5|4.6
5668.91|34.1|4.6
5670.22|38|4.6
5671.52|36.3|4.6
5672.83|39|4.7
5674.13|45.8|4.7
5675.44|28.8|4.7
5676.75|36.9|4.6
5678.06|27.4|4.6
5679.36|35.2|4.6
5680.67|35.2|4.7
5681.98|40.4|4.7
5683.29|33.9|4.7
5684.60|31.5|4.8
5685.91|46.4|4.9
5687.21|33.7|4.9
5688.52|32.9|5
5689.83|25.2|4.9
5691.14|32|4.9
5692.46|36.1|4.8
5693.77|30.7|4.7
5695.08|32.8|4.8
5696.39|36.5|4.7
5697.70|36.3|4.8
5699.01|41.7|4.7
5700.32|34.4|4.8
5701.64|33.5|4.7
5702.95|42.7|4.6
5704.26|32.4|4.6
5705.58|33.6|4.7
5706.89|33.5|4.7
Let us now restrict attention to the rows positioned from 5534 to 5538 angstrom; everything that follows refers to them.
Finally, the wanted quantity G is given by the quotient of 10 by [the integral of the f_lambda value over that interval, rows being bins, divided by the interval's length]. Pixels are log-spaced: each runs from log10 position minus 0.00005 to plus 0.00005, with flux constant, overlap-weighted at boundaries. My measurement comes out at 0.277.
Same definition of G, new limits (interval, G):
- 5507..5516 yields 0.304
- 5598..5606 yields 0.286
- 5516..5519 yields 0.260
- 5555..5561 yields 0.264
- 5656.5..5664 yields 0.277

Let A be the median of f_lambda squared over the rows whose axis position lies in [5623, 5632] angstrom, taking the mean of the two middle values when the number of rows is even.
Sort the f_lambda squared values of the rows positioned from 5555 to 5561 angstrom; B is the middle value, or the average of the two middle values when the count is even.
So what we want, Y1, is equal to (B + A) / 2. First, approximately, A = 1089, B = 1482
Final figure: 1286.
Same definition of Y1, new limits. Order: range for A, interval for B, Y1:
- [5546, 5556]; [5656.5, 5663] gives 1341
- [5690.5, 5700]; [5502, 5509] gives 1209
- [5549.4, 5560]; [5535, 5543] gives 1353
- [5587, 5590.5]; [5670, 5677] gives 1297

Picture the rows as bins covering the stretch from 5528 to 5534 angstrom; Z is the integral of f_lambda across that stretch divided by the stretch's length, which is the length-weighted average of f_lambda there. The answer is 37.4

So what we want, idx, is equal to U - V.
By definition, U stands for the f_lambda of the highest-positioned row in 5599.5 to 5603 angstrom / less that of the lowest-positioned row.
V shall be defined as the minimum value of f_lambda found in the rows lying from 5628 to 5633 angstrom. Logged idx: -28.0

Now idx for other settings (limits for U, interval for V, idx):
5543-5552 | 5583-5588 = -37.4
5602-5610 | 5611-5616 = -36.9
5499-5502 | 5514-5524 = -38.9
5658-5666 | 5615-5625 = -24.3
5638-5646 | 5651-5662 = -35.3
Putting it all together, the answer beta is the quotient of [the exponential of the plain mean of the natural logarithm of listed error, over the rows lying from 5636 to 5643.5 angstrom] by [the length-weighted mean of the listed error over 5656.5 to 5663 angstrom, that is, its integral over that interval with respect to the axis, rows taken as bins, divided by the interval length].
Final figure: 0.99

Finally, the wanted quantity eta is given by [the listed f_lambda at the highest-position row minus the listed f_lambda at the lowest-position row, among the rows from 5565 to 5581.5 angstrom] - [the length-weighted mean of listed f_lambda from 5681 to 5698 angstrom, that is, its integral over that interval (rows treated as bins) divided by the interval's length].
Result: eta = -30.3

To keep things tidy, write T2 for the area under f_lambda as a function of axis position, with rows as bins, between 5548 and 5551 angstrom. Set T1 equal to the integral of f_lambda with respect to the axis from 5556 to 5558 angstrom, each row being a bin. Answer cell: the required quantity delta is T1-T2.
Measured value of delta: -44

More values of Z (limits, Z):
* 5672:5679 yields 35.6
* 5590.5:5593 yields 31.4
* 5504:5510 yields 35.2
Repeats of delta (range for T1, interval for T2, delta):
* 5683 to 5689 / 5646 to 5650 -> 86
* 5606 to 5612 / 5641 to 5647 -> -36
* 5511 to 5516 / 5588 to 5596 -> -96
